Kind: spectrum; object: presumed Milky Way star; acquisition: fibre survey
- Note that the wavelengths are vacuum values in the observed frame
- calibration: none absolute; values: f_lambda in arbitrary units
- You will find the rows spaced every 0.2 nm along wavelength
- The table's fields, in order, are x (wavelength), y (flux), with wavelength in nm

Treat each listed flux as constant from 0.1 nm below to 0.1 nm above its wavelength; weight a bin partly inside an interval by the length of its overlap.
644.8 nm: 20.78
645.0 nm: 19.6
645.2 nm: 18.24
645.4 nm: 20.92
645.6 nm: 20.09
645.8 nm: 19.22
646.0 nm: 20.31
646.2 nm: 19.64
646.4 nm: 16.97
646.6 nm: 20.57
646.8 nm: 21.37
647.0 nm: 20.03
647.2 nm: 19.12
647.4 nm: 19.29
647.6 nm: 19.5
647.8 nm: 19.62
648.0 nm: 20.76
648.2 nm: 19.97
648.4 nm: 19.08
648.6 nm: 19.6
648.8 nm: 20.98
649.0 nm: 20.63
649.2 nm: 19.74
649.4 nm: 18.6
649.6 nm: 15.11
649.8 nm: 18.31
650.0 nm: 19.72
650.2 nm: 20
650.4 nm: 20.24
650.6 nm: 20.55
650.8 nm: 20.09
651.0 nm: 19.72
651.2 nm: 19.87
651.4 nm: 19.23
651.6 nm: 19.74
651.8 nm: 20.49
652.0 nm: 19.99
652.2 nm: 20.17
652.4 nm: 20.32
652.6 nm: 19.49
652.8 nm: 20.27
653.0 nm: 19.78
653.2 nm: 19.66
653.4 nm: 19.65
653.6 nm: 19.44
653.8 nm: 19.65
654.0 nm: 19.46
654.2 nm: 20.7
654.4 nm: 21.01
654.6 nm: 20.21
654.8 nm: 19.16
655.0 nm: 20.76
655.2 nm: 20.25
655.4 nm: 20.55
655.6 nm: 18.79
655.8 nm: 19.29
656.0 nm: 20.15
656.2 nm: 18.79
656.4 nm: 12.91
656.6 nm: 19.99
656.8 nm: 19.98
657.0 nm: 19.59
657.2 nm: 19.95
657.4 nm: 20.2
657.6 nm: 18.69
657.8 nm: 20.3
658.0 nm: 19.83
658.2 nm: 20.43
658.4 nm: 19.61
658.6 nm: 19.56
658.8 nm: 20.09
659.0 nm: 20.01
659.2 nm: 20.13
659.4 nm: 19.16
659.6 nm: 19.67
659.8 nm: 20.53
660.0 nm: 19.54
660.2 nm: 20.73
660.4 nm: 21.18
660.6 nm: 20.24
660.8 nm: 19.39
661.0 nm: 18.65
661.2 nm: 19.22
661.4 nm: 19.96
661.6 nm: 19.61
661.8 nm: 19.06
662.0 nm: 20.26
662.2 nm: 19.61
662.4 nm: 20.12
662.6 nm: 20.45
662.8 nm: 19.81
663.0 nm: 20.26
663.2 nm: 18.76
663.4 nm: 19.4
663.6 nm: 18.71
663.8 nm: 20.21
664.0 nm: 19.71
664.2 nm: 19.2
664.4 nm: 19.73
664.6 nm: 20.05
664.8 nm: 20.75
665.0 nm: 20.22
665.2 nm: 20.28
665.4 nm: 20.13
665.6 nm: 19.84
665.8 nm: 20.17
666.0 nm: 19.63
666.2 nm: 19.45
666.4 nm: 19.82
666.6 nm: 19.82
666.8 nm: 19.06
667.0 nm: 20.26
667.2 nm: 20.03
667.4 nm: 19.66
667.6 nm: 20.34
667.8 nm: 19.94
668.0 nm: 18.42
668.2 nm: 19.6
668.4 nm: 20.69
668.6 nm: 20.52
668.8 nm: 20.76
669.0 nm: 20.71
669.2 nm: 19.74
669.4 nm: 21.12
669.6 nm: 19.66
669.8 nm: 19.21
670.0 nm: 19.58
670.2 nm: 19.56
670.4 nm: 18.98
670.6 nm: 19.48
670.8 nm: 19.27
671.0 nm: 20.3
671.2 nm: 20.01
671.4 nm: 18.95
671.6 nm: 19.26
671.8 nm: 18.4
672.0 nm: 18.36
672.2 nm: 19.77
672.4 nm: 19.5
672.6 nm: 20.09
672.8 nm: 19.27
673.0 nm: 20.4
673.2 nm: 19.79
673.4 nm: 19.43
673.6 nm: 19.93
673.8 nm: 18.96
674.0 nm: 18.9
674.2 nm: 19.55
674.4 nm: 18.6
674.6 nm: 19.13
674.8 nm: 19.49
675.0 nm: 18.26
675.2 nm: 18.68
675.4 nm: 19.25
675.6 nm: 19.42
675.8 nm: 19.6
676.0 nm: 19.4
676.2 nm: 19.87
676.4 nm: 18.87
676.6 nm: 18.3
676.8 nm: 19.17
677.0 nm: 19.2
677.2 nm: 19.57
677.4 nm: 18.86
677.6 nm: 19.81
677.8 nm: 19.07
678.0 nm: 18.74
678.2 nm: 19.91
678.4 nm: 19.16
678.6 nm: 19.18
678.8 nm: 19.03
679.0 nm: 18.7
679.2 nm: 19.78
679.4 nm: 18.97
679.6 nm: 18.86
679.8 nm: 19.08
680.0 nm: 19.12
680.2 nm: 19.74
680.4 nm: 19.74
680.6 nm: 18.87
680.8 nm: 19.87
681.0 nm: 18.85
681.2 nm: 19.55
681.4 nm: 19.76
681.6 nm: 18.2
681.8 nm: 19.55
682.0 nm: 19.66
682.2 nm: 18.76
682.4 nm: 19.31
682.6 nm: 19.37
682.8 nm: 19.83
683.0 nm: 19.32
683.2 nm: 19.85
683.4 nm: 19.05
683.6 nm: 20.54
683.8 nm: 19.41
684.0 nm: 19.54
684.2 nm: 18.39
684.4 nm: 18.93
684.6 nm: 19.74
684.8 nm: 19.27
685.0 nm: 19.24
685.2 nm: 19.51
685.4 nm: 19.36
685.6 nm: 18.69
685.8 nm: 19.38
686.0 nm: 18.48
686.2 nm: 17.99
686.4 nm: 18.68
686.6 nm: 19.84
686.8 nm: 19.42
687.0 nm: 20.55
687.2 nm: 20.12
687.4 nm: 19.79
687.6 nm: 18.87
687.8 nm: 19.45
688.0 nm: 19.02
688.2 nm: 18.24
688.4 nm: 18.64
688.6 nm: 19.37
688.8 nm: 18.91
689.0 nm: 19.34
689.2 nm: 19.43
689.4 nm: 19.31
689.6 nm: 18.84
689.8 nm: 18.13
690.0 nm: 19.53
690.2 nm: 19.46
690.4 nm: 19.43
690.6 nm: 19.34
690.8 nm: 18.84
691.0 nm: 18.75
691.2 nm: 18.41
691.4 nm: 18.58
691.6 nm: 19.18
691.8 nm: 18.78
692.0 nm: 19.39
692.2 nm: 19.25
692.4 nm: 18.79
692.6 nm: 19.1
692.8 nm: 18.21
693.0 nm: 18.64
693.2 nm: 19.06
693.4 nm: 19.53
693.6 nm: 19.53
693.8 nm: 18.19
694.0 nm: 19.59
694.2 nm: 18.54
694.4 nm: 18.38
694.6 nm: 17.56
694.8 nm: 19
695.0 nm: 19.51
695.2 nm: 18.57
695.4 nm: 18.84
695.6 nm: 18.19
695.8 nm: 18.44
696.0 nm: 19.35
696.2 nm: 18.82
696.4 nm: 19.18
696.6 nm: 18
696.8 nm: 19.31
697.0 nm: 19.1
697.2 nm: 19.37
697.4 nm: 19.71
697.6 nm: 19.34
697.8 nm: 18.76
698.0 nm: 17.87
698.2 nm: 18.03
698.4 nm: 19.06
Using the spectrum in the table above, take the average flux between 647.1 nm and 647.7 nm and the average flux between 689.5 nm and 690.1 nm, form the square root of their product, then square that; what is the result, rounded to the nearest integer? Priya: 364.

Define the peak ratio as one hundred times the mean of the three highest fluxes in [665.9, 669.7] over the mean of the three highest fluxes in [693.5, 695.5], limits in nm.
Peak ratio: 106.8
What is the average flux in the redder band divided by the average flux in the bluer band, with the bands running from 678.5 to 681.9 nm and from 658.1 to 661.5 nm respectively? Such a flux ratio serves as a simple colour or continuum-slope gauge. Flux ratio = 0.97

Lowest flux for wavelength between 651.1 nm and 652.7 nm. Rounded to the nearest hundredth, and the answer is 19.23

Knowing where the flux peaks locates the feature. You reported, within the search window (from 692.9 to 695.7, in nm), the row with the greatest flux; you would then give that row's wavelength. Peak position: 694.0 nm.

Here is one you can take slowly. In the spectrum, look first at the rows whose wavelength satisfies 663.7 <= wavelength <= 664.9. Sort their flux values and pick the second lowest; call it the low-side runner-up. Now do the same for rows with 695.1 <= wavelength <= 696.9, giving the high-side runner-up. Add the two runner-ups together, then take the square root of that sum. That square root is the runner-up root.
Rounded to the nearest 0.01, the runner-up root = 6.16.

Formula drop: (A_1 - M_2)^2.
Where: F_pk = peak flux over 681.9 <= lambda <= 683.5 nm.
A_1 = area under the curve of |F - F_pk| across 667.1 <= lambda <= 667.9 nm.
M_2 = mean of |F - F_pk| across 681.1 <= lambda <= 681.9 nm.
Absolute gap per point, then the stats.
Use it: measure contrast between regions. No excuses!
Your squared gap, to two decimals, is 0.16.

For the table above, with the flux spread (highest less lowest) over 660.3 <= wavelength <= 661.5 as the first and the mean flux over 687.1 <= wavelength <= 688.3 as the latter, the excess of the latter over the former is 16.7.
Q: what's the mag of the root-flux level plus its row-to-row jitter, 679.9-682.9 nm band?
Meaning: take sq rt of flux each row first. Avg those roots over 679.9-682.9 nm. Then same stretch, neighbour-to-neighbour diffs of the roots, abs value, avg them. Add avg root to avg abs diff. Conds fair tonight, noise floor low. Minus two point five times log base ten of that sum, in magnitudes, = -1.63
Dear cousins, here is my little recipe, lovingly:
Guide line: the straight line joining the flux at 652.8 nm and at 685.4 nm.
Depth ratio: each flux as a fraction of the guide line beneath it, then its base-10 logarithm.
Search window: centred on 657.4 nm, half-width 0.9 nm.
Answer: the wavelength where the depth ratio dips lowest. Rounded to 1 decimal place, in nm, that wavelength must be 657.6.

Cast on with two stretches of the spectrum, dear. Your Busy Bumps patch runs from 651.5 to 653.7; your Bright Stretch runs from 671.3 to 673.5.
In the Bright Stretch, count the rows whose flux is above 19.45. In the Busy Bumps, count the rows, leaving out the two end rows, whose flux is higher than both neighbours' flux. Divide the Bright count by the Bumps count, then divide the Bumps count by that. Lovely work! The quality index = 1.8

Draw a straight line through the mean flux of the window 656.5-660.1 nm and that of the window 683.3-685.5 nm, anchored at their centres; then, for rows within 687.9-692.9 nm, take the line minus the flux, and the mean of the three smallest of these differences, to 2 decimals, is -0.22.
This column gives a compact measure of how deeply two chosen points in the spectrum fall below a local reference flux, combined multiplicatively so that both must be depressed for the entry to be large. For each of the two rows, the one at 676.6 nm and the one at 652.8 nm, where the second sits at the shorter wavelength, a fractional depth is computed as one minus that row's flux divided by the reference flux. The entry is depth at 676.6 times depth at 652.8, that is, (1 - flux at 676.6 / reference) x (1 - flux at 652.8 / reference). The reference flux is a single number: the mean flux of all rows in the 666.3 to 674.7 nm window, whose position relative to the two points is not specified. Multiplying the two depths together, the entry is -0.0022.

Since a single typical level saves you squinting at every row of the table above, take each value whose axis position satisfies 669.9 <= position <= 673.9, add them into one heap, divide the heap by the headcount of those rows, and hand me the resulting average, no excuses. 19.5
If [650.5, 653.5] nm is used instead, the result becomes 19.9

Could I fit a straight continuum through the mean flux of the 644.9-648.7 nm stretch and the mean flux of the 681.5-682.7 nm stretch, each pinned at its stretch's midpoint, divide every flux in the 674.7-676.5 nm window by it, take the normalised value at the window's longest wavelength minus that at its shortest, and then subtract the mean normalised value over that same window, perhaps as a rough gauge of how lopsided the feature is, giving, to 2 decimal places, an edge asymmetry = -1.03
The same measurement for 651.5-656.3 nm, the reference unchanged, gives -1.06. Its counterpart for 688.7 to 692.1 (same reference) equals -0.97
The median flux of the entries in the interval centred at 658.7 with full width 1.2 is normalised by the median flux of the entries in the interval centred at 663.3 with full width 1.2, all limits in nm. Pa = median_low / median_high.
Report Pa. 1.02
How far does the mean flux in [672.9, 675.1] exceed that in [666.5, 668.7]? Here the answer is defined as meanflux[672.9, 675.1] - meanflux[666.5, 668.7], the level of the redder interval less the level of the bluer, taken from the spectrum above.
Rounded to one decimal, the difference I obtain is -0.5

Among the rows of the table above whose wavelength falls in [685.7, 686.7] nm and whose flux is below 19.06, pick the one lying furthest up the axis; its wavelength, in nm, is 686.4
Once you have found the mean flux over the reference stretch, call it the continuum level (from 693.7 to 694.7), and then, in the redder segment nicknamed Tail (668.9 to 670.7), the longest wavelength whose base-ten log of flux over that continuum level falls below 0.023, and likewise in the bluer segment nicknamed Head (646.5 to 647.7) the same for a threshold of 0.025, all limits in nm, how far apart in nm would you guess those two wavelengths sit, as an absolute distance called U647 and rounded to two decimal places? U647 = 22.80 nm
